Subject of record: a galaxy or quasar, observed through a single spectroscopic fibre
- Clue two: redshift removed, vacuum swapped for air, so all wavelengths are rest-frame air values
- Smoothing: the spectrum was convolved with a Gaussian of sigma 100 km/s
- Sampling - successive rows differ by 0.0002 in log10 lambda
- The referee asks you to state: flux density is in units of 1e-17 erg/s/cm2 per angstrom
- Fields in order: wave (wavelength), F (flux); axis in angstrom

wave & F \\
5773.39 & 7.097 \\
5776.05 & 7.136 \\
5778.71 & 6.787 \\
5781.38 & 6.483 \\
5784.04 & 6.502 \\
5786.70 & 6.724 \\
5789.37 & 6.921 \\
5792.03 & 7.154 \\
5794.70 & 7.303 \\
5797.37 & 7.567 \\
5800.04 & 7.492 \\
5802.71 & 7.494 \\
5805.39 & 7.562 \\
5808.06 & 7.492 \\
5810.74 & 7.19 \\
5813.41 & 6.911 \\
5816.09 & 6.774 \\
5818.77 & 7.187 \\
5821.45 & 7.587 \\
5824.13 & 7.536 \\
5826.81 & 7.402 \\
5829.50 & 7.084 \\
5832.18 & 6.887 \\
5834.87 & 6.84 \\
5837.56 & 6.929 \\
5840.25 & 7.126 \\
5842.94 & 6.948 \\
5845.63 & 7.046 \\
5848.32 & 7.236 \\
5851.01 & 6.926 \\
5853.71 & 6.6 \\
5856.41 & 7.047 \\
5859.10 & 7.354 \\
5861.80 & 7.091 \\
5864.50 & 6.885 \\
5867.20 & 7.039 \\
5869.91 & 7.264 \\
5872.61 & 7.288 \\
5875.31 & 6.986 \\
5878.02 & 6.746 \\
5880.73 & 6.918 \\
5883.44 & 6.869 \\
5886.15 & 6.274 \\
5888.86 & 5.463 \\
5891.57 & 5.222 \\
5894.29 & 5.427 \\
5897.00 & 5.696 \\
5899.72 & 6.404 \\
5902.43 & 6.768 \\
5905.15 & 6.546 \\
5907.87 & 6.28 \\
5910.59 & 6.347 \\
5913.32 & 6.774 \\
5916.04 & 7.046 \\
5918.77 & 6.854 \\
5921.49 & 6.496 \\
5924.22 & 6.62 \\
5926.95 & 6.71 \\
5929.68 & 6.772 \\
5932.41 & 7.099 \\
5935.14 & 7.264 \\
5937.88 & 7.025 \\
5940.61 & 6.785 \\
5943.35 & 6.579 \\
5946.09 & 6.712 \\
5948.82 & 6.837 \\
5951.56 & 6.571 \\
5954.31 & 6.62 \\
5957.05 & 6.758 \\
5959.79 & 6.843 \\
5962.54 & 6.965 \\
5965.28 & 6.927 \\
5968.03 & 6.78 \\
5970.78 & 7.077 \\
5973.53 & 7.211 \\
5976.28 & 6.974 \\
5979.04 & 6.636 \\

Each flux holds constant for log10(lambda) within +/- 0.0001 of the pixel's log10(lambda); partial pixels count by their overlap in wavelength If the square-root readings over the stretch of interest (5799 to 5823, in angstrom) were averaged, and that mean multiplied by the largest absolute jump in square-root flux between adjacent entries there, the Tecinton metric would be 0.211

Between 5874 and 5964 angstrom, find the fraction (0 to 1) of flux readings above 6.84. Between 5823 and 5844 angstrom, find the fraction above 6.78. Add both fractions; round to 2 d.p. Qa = 1.30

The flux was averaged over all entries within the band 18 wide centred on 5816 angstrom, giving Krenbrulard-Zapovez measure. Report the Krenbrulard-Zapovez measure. 7.2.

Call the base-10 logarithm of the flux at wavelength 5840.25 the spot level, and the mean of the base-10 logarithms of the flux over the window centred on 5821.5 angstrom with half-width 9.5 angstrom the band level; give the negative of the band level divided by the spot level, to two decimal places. -1.01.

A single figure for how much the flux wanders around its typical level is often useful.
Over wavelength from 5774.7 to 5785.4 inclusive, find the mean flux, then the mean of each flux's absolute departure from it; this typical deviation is 0.23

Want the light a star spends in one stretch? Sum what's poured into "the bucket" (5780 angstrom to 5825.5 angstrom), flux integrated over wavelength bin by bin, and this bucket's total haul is 326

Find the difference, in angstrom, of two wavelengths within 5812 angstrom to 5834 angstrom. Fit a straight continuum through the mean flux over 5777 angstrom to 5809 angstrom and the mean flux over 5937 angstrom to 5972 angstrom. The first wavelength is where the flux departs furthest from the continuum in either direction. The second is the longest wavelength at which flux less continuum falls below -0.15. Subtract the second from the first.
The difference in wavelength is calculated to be -10.7 angstrom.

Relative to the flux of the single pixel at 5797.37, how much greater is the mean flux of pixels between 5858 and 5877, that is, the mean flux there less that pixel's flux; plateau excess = -0.4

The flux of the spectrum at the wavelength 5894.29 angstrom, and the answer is 5.427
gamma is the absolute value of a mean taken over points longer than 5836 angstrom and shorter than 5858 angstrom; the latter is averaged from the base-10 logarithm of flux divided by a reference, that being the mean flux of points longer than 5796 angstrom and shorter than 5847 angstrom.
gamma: 0.014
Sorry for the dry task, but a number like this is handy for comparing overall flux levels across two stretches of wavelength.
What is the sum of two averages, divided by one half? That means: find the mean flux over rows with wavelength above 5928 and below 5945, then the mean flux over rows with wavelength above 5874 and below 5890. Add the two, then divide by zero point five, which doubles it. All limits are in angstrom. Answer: 26.9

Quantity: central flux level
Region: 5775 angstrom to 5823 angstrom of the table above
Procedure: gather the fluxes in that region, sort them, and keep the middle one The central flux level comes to 7.2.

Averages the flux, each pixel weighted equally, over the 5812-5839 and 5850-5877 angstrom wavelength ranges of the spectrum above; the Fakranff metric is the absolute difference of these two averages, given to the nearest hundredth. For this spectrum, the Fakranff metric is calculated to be 0.07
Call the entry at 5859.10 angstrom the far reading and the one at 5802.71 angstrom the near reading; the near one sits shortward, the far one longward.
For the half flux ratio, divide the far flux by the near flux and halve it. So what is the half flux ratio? 0.49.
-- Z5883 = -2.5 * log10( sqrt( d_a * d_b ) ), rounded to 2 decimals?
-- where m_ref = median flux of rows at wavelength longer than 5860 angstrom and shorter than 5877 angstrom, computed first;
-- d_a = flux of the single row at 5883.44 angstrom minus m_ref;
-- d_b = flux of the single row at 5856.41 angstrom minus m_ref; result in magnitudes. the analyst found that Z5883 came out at 3.07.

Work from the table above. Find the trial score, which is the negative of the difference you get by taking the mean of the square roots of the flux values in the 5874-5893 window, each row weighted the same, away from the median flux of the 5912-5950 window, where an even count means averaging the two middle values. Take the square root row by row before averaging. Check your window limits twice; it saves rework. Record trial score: -4.26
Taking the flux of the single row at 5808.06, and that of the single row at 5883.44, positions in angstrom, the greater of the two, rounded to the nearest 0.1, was 7.5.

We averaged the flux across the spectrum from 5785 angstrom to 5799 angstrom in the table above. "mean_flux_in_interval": 7.13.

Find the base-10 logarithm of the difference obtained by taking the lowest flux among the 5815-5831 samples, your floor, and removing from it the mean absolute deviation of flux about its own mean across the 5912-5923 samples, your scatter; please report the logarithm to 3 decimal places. 0.821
